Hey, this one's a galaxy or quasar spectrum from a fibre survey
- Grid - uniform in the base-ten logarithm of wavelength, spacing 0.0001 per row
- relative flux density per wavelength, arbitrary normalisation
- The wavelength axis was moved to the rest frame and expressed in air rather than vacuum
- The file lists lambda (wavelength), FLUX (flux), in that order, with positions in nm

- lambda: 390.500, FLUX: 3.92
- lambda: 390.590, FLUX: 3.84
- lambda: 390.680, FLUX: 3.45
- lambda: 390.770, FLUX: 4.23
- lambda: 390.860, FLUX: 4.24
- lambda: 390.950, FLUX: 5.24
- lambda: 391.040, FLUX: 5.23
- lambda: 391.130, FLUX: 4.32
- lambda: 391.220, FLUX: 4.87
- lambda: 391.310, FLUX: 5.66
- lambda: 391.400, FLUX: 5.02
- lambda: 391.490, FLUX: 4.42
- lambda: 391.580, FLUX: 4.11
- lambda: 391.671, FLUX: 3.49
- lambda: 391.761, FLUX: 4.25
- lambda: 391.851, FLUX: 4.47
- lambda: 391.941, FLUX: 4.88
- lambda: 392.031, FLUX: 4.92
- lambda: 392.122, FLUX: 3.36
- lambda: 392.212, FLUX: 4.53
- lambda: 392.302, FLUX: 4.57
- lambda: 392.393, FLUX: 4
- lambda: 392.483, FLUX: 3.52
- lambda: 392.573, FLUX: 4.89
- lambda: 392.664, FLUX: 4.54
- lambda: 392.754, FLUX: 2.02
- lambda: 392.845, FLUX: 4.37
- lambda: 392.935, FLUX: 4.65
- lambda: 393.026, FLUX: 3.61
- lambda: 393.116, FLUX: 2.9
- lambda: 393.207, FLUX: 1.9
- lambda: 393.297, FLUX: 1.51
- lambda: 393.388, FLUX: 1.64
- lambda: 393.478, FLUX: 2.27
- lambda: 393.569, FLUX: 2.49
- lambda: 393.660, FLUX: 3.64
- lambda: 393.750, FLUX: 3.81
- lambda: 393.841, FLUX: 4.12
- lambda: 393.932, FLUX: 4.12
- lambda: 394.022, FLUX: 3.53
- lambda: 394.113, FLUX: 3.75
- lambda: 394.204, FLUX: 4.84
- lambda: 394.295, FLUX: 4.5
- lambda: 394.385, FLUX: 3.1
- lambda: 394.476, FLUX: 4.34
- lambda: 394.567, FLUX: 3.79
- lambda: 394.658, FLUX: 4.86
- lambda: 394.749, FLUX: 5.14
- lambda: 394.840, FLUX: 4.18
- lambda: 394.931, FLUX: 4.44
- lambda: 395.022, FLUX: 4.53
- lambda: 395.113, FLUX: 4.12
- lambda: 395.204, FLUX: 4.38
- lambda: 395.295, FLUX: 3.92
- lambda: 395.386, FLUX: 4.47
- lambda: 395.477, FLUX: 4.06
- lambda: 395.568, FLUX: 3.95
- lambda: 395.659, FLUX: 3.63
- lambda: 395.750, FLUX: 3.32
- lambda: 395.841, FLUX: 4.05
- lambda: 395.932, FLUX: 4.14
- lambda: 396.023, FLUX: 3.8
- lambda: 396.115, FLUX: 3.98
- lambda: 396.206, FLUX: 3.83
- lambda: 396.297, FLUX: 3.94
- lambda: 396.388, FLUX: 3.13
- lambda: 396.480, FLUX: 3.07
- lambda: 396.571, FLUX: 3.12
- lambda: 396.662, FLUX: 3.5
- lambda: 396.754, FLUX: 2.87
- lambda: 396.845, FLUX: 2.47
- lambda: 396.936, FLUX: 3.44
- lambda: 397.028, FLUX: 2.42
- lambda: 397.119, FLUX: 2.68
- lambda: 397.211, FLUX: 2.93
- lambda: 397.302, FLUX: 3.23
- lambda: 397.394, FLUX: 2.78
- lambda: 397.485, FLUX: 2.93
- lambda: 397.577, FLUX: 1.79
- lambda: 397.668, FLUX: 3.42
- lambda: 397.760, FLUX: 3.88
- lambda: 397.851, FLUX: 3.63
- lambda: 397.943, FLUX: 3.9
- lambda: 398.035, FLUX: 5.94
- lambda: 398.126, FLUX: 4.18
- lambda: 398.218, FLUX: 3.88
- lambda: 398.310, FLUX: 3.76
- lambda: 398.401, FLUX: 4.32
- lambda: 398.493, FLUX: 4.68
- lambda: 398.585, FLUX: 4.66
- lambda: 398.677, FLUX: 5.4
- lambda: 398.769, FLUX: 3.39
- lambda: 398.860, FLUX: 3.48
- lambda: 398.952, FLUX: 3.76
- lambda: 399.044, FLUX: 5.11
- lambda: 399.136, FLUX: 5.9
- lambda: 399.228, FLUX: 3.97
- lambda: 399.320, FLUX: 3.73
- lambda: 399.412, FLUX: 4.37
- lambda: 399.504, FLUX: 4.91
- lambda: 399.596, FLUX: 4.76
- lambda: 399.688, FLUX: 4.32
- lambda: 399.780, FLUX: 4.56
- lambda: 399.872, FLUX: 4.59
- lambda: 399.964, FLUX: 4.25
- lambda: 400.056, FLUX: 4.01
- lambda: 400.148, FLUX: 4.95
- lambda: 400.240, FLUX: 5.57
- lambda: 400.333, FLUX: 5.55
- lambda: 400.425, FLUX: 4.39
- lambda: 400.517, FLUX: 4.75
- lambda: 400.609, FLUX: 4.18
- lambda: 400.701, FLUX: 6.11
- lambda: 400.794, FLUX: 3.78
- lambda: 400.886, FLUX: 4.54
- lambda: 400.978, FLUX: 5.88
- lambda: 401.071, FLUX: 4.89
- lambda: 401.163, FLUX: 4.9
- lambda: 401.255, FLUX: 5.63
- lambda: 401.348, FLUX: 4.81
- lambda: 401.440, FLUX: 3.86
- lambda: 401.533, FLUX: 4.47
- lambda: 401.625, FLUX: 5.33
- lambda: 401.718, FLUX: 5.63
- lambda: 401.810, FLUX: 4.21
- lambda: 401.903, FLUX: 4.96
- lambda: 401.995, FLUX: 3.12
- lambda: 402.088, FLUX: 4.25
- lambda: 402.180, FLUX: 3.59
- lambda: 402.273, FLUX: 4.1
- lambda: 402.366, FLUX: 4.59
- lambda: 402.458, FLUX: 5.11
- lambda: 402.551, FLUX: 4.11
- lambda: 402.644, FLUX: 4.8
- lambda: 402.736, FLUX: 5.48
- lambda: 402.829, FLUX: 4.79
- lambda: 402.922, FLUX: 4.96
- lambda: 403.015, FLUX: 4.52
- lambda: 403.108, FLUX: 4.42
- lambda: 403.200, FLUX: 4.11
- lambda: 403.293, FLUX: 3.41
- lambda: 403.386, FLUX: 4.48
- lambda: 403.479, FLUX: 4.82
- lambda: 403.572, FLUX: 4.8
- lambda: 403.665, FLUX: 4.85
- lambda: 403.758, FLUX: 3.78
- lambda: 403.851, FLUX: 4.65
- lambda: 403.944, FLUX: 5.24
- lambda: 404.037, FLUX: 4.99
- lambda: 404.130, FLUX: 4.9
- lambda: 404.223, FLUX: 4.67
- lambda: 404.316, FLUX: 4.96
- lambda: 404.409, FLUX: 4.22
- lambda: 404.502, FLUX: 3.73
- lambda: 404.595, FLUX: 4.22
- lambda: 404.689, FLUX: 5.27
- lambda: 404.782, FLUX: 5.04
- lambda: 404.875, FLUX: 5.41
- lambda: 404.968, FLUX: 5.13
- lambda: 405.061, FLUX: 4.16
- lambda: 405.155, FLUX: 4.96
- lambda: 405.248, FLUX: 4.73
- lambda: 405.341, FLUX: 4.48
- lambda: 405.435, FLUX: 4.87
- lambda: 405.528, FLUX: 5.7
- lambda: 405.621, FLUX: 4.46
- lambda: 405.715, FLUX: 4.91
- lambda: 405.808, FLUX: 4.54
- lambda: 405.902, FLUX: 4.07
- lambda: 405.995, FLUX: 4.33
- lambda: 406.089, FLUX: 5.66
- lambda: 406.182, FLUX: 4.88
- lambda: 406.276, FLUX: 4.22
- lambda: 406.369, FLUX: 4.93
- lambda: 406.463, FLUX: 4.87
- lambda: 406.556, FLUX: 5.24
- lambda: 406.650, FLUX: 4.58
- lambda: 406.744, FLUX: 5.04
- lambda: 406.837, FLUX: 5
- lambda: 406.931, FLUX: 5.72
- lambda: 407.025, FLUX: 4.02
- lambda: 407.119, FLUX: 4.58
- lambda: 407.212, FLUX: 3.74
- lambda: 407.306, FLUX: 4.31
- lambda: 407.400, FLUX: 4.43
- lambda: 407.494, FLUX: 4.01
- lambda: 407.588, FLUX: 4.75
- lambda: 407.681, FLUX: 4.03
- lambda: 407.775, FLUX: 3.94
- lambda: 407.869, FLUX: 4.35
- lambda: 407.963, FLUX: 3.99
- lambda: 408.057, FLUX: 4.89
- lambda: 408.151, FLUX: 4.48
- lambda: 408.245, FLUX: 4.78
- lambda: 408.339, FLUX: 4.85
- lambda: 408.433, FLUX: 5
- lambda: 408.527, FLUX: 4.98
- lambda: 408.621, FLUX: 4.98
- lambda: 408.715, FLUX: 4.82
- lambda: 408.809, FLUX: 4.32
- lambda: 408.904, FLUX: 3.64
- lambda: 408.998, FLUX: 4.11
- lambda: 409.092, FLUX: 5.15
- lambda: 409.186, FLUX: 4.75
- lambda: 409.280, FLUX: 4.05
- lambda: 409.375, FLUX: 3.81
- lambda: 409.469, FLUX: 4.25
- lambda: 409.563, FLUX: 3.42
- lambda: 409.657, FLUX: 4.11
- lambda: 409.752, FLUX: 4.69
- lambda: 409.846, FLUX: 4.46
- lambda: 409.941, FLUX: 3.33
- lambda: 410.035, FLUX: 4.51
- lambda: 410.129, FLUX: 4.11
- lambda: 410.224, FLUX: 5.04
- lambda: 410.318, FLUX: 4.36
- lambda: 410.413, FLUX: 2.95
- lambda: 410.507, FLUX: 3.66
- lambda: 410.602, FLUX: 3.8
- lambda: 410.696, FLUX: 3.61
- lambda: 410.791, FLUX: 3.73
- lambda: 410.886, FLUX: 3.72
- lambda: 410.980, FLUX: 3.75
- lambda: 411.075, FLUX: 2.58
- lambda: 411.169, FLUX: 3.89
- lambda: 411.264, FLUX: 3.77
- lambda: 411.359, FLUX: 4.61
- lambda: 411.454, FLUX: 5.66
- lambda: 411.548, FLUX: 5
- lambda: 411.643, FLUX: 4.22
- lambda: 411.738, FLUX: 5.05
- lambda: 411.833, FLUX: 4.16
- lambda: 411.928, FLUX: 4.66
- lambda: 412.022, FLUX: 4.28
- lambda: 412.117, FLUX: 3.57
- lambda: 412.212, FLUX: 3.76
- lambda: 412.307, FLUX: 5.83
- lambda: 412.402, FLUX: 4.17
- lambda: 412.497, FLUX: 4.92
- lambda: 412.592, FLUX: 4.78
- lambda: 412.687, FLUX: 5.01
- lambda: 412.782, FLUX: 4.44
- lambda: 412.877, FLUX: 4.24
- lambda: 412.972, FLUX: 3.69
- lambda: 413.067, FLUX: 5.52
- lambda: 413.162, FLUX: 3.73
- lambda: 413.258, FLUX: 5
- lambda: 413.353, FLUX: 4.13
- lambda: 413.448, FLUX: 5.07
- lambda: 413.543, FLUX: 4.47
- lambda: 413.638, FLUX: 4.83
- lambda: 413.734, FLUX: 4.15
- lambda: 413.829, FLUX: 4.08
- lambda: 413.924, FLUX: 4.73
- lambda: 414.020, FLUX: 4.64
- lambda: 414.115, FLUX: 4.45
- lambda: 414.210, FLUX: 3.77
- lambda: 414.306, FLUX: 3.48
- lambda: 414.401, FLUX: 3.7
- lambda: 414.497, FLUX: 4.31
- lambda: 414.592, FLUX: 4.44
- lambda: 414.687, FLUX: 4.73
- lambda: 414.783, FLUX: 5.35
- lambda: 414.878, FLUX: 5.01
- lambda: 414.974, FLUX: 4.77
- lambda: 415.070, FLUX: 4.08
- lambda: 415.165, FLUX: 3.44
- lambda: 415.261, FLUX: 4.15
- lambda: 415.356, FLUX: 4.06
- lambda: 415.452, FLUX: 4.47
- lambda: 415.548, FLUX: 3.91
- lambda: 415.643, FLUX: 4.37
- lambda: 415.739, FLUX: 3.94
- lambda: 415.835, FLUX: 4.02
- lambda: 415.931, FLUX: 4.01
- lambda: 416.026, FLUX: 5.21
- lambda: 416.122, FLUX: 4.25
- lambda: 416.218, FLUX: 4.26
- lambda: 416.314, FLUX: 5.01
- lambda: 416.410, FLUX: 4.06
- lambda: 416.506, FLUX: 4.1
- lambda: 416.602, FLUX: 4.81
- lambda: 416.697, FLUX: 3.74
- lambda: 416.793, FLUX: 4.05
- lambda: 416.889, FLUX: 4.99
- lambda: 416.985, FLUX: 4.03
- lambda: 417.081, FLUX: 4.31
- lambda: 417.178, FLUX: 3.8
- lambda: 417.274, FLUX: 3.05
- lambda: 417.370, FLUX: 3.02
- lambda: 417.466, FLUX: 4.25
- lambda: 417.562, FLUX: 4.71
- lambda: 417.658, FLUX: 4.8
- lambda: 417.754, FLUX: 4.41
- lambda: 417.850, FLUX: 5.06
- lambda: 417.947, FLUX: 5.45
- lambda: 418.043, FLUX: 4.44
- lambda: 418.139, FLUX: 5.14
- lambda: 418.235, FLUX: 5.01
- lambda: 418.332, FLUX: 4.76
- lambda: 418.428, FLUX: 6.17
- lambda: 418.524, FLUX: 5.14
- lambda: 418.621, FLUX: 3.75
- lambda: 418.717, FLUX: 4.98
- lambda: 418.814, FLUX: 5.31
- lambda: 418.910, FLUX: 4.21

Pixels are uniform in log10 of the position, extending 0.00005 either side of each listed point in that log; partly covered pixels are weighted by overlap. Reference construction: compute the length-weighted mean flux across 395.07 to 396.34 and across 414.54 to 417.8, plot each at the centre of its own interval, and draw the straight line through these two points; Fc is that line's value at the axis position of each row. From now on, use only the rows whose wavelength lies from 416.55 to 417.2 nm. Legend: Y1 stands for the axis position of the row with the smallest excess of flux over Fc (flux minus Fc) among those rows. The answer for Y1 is 416.697 nm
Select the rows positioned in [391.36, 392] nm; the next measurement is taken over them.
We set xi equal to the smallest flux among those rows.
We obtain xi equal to 3.49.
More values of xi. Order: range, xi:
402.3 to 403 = 4.11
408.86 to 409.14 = 3.64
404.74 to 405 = 5.04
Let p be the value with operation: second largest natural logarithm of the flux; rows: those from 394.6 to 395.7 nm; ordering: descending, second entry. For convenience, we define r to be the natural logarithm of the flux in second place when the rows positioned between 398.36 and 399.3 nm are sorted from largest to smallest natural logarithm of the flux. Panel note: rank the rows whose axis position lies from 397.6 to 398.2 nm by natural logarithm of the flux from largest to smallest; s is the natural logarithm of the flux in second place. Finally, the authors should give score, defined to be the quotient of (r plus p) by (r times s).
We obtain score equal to 1.35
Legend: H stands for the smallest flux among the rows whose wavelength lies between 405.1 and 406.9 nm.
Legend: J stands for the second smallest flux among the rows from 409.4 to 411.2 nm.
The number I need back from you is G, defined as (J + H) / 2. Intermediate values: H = 4.07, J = 2.95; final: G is 3.51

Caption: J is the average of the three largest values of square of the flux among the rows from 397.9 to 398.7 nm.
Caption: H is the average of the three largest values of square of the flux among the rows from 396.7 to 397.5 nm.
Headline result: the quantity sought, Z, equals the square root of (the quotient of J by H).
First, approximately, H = 10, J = 29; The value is 1.7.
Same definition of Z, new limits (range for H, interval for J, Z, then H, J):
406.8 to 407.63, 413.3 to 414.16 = 0.9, 27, 24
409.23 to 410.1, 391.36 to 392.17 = 1.1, 21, 24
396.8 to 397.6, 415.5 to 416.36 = 1.5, 10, 24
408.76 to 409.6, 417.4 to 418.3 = 1.1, 23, 27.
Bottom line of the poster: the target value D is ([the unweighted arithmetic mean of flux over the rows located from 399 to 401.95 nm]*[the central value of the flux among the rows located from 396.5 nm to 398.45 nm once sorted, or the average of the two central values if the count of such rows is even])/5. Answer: 3.27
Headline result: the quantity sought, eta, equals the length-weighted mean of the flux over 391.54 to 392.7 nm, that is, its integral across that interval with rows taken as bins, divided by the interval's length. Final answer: 4.27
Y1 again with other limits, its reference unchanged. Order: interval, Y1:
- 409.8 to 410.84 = 410.413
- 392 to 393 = 392.754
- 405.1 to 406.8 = 405.902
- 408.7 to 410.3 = 409.941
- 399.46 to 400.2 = 400.056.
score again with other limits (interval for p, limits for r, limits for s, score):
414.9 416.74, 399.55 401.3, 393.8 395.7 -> 1.21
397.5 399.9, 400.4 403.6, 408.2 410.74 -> 1.24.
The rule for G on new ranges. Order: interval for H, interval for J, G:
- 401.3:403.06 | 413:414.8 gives 3.41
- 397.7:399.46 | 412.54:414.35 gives 3.54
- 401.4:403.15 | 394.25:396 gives 3.22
